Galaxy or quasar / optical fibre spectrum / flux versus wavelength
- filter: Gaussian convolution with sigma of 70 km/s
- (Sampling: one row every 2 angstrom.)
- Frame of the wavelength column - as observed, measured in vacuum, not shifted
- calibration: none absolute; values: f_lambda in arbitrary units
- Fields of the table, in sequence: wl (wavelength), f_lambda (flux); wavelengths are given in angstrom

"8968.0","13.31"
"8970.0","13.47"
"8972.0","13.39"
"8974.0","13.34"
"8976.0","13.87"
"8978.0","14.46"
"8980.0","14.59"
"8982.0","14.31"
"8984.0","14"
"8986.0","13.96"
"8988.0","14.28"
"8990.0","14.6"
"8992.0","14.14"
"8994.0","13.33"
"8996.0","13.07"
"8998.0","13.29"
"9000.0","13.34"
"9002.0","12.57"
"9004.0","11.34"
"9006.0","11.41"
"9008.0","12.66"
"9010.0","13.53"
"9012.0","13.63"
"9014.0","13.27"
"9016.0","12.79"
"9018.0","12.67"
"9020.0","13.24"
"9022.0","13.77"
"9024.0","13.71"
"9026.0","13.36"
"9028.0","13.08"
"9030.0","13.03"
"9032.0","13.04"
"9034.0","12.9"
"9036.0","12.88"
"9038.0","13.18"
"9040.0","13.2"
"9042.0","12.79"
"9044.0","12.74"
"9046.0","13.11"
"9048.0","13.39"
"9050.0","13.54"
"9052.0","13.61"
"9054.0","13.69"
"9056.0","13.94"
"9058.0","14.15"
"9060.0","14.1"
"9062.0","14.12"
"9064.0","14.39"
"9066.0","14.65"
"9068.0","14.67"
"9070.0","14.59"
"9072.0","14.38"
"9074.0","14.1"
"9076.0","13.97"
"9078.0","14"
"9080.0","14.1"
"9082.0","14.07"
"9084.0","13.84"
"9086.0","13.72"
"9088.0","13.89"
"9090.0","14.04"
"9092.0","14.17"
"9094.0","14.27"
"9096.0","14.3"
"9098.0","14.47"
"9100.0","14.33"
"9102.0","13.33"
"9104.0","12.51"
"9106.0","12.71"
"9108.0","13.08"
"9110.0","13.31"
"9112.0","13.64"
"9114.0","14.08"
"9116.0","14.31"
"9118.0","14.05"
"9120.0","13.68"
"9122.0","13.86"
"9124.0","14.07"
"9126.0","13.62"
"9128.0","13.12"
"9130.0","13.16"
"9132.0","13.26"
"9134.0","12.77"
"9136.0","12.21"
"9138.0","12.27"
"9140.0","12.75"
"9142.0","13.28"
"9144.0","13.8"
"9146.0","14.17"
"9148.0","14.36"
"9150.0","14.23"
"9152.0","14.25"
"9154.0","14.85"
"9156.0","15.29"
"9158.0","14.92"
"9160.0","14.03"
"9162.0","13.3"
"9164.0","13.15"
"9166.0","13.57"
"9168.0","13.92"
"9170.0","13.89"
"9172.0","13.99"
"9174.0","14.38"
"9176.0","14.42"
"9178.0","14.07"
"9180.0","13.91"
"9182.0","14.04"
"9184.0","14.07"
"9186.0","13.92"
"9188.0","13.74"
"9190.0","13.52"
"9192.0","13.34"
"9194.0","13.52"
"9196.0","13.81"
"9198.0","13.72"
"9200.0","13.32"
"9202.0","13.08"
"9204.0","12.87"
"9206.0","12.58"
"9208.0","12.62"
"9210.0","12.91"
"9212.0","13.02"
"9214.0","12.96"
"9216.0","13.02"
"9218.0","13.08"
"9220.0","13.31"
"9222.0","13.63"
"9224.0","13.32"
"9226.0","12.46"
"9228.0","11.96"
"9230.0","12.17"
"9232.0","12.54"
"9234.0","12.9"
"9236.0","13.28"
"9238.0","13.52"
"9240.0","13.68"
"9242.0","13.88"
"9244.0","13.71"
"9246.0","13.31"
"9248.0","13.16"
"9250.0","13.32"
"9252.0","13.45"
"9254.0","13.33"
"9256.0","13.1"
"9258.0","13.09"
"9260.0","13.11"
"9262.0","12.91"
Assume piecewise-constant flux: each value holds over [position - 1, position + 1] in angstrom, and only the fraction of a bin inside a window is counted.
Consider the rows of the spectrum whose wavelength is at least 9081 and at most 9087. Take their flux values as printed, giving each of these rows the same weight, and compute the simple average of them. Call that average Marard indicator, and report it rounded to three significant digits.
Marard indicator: 13.9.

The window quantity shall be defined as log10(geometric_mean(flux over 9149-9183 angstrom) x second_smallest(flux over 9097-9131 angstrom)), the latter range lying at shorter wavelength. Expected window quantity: 2.25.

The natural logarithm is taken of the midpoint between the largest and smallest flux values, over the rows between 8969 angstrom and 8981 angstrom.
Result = 2.64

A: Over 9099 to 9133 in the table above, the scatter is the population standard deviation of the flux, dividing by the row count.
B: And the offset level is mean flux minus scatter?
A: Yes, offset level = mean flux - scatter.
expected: 13.0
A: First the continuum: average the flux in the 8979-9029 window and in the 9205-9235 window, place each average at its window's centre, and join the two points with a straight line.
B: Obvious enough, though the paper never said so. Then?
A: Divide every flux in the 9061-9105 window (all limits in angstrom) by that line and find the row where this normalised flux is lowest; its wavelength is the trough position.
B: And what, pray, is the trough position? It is 9104.0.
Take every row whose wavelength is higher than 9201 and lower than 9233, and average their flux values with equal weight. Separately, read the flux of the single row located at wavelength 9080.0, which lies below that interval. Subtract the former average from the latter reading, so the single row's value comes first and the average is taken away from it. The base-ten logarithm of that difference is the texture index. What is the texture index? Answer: 0.1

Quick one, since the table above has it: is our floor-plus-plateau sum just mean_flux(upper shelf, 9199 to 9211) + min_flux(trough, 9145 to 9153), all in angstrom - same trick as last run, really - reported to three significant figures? 27.1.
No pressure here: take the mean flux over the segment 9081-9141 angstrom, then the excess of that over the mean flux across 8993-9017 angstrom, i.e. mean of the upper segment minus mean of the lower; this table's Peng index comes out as 0.7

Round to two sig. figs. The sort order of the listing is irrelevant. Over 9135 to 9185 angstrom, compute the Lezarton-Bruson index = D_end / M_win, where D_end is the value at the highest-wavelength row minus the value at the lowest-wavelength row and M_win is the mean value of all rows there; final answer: 0.13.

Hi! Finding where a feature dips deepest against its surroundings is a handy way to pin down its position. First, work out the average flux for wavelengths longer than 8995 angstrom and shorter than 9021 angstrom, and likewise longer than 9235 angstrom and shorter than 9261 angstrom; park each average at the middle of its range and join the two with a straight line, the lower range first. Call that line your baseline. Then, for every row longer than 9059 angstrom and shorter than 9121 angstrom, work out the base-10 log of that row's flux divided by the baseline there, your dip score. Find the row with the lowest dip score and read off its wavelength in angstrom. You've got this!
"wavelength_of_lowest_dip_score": 9104.0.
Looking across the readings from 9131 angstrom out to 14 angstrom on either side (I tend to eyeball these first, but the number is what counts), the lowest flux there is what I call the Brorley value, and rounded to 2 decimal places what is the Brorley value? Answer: 12.21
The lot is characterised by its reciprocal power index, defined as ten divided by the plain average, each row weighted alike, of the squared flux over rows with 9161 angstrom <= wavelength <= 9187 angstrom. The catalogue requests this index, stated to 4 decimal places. 0.0518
